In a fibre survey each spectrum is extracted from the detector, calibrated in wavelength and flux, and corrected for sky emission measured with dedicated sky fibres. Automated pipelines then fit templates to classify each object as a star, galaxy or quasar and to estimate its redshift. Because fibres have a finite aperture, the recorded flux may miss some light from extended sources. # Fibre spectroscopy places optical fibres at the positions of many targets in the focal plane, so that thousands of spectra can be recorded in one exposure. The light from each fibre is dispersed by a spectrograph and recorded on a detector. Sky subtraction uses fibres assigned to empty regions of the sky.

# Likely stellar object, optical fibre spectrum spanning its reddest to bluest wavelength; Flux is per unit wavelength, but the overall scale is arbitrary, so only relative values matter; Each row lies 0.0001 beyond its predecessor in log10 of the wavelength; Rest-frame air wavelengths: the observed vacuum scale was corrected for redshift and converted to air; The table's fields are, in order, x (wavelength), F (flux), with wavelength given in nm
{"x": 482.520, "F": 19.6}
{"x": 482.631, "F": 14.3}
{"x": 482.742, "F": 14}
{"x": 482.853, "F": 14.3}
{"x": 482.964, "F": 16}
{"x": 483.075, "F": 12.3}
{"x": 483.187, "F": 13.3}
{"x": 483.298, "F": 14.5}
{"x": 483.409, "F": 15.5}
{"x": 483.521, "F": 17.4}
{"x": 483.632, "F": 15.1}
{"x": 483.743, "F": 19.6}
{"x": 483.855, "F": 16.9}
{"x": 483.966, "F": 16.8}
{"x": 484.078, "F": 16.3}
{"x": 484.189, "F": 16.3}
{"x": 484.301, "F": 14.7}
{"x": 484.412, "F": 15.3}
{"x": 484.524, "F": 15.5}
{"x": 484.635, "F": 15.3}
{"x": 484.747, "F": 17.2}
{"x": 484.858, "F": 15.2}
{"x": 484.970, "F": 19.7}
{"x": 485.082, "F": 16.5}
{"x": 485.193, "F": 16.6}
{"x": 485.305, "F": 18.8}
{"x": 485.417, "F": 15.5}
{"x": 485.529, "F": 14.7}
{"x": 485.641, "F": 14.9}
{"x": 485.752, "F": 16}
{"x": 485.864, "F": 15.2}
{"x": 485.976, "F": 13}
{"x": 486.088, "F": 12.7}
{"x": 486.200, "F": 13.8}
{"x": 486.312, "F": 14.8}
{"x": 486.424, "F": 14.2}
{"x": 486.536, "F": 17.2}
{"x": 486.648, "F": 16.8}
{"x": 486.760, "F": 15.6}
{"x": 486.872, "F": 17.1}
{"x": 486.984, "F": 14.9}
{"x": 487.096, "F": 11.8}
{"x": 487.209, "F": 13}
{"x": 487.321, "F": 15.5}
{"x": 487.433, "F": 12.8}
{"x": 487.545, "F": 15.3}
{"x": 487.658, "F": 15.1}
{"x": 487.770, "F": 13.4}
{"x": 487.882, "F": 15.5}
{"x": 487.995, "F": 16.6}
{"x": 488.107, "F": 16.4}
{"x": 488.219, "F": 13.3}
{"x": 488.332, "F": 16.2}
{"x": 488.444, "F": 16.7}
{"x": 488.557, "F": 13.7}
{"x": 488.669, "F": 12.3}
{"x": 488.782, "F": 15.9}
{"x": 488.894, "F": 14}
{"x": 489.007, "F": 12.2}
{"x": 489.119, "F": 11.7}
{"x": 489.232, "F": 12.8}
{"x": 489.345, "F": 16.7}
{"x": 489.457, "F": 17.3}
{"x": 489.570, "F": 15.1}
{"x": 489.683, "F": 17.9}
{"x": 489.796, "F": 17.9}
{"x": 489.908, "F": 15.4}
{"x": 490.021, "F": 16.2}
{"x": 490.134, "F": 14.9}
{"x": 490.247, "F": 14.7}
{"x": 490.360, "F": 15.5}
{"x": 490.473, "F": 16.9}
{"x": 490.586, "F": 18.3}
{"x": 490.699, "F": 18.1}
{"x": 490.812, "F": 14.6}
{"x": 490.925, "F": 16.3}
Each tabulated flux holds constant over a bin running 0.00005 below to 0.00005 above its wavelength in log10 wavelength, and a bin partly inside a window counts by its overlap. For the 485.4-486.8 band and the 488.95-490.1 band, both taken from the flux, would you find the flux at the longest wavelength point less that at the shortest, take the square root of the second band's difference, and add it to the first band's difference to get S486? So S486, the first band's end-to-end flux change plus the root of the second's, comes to 2.1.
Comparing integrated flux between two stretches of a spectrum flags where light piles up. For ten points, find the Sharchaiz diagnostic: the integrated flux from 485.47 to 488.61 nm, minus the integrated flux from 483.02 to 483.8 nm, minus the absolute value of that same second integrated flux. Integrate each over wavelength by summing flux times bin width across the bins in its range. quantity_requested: 23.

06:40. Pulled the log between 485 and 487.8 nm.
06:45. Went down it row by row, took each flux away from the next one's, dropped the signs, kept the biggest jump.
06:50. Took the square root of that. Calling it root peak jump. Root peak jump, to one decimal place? 1.8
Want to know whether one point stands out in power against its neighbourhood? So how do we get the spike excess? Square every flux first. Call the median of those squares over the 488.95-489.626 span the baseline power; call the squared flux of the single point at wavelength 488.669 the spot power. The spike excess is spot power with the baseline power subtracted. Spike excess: -45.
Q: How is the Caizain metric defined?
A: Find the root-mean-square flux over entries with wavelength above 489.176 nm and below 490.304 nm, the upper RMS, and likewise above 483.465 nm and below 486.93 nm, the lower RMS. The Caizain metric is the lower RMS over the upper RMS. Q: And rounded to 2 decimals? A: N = 1.00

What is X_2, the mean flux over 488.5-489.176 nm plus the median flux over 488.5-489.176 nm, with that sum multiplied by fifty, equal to 1315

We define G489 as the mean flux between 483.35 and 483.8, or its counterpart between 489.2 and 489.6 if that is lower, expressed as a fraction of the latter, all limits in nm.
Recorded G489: 1.00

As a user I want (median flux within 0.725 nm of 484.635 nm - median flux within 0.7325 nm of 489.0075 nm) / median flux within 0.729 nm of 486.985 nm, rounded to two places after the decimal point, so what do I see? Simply 0.08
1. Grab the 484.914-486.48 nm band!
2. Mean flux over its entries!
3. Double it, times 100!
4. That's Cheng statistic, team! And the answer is 3091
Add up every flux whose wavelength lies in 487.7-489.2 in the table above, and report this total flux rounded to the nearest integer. 188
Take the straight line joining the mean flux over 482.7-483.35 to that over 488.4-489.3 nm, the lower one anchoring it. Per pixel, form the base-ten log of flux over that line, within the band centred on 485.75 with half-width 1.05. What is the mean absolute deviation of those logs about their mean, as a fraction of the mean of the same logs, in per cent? 74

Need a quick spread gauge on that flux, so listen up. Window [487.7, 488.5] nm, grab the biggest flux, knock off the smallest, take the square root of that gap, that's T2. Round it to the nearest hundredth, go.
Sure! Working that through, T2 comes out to 1.84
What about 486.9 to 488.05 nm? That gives 2.19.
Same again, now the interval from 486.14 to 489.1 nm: 2.32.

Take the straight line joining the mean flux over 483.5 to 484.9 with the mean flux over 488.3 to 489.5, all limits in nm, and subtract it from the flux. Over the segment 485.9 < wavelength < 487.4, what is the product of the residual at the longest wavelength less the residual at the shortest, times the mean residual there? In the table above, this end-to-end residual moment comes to -2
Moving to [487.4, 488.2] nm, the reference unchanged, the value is 0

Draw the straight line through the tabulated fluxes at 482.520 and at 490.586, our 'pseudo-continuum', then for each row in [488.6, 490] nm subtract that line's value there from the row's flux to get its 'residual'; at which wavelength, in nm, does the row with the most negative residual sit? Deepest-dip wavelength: 489.119 nm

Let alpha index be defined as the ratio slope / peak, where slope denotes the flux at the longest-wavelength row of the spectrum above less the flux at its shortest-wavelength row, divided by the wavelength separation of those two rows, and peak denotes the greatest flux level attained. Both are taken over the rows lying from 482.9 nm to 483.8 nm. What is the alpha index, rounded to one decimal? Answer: 0.2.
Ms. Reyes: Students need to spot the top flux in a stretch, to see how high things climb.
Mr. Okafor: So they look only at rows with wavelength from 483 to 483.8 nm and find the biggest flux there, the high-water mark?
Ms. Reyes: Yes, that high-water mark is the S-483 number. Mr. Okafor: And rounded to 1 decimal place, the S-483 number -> 19.6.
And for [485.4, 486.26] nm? 16.0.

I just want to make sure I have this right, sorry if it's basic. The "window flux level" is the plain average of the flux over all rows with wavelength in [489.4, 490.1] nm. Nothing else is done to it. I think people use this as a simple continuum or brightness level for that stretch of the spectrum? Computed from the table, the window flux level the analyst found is 16.6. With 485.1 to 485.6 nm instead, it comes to 16.4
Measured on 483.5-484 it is 17.2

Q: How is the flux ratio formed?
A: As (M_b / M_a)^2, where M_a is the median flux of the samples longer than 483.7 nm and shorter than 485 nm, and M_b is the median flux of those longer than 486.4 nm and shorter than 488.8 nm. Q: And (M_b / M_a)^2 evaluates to 0.89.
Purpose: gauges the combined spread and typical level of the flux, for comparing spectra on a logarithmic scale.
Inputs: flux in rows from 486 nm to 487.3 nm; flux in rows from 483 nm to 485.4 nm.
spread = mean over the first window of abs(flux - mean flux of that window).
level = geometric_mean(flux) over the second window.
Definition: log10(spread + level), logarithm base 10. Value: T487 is 1.24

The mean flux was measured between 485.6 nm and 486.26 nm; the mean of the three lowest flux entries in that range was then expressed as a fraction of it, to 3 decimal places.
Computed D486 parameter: 0.923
